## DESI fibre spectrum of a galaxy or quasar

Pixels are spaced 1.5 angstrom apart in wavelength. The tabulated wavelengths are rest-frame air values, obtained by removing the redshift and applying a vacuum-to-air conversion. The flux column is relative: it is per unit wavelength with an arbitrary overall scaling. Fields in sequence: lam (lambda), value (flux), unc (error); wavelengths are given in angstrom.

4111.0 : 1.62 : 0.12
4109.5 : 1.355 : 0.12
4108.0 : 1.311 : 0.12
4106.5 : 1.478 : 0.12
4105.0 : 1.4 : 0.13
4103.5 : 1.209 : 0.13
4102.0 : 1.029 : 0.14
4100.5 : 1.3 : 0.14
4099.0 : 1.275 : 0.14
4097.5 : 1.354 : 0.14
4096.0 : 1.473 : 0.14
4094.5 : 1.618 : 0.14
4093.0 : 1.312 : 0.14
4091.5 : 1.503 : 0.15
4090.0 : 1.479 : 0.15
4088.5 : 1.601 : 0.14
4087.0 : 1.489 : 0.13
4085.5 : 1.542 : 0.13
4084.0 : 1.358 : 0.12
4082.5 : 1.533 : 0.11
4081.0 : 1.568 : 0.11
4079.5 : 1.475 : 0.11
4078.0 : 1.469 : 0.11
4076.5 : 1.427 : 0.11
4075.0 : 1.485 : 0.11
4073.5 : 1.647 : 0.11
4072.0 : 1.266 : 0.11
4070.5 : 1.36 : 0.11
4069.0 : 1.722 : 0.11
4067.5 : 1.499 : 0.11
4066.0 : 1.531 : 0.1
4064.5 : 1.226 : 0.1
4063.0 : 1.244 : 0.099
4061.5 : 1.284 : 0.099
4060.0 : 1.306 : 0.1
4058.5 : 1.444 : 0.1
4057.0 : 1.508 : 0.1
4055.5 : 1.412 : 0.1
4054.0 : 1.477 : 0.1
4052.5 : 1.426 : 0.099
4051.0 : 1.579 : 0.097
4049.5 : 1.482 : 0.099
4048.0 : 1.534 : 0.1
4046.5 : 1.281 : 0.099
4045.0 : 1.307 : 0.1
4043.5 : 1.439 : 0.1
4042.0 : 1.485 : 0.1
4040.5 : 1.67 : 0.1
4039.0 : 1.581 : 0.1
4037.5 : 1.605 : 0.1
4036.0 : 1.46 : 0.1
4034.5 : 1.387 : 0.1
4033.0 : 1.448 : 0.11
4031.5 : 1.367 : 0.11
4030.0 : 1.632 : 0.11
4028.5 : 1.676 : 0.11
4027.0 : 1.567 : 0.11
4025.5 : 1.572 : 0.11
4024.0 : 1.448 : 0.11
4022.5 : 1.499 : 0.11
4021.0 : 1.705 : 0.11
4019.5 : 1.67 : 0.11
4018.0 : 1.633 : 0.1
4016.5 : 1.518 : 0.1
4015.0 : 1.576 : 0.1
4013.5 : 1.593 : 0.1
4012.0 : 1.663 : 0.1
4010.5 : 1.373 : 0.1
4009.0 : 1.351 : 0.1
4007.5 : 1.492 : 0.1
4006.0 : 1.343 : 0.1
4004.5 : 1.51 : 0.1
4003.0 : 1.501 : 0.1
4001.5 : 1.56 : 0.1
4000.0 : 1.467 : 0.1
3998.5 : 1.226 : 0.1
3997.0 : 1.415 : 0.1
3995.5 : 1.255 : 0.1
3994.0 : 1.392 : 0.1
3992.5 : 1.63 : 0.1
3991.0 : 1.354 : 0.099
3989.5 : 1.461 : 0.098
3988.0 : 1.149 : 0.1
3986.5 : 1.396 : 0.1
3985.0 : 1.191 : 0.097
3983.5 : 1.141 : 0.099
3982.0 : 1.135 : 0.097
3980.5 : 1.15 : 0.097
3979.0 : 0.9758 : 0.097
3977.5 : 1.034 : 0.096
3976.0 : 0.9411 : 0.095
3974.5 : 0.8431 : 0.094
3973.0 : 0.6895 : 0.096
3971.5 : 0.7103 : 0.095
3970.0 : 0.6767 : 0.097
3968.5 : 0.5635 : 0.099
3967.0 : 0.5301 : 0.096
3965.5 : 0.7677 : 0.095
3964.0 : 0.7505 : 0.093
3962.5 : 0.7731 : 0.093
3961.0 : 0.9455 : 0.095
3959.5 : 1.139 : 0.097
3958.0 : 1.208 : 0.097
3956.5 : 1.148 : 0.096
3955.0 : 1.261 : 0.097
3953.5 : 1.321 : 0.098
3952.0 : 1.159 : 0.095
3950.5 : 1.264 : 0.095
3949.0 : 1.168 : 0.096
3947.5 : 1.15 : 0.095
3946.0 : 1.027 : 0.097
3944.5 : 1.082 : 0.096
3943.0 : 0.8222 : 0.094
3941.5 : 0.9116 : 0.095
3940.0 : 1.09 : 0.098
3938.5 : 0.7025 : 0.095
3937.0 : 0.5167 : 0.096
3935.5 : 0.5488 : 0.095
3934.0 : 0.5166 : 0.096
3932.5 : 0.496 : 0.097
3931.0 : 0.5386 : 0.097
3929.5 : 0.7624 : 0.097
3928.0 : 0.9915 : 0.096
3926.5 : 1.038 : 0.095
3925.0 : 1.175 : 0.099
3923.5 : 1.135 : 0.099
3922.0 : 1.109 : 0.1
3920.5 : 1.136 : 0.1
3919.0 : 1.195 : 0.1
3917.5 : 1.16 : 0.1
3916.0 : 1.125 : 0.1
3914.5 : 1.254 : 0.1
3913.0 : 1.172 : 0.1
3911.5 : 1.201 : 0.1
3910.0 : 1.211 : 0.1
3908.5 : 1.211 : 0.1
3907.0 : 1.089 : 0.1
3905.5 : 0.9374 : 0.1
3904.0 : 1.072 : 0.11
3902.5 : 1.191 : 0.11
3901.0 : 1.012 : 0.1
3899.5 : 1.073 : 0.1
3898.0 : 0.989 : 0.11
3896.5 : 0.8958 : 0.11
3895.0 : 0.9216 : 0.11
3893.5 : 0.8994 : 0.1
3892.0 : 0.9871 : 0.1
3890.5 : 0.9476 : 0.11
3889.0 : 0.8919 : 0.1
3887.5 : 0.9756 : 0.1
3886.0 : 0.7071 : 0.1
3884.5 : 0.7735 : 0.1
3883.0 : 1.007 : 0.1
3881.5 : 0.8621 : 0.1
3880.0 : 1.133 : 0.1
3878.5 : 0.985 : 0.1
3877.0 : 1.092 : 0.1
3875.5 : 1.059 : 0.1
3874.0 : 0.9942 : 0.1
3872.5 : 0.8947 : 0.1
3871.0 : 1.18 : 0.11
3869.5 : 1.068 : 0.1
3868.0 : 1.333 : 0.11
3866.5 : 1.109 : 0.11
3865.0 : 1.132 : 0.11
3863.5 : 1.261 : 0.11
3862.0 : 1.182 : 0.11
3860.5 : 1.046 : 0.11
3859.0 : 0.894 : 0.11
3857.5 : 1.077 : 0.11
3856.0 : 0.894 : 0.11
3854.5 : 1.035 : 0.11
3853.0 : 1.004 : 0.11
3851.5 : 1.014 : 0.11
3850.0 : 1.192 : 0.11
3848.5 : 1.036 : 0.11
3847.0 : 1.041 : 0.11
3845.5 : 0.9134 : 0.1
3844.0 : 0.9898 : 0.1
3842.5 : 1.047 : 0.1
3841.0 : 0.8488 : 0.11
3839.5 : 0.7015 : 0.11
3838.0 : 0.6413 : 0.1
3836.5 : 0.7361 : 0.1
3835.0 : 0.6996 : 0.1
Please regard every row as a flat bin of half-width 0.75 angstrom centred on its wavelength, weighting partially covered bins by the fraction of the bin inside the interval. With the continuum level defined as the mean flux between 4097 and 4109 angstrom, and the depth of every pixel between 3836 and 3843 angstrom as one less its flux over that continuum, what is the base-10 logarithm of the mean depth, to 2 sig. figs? -0.41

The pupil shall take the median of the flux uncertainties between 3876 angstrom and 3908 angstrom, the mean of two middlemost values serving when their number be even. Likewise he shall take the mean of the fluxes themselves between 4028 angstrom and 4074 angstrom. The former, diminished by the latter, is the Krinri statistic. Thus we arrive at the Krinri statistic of -1.36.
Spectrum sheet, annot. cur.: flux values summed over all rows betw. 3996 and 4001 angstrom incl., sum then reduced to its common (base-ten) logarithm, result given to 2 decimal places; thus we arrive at 0.61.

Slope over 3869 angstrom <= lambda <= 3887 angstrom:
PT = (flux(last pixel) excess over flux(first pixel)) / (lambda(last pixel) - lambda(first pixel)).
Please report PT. -0.022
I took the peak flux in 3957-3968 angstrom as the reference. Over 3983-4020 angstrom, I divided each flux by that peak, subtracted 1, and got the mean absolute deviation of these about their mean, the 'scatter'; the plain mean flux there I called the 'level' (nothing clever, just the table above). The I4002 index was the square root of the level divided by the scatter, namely 3.6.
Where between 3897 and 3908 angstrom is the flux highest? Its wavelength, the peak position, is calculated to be 3902.5 angstrom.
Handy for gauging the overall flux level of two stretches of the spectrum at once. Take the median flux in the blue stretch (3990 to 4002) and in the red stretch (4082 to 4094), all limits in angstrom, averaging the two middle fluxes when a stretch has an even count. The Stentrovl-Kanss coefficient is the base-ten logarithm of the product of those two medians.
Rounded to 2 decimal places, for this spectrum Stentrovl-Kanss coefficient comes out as 0.32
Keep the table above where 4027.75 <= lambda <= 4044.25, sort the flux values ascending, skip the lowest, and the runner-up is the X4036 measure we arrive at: 1.387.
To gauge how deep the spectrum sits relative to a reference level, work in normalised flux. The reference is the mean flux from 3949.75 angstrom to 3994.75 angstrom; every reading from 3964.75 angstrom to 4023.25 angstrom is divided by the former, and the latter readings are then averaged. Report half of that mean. 0.60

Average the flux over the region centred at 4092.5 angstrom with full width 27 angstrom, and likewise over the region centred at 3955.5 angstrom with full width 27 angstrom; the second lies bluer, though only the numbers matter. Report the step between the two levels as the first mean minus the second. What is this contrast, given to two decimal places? 0.41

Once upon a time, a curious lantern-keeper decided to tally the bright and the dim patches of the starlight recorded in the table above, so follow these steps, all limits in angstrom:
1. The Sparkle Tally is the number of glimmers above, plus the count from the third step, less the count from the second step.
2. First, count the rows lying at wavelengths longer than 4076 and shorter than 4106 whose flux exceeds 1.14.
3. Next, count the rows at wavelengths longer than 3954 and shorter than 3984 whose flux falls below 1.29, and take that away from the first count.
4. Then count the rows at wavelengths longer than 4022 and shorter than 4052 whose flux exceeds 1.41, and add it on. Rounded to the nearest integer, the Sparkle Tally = 15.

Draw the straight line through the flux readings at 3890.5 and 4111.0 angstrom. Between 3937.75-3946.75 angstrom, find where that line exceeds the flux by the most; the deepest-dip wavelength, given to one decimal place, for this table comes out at 3938.5 angstrom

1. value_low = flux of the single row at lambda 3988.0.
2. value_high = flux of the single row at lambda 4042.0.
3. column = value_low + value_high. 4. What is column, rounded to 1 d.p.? 2.6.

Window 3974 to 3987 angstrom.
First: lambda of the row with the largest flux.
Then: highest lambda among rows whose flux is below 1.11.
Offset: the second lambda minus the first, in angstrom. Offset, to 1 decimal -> -7.5 angstrom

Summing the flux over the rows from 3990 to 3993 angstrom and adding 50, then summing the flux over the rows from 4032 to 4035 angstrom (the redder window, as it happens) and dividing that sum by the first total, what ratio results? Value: 0.054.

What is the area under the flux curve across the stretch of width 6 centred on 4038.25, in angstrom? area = 9.47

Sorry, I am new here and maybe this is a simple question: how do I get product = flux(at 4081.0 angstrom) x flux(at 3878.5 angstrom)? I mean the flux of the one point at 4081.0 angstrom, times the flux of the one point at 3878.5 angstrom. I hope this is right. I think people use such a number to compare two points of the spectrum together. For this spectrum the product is 1.54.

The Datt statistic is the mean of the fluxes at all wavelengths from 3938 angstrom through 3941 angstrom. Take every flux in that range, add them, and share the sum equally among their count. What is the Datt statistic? 0.9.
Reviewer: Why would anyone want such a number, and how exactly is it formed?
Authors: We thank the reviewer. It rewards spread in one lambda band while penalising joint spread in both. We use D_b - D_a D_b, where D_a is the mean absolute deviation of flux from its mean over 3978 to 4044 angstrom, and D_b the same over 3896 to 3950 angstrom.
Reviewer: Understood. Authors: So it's 0.16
